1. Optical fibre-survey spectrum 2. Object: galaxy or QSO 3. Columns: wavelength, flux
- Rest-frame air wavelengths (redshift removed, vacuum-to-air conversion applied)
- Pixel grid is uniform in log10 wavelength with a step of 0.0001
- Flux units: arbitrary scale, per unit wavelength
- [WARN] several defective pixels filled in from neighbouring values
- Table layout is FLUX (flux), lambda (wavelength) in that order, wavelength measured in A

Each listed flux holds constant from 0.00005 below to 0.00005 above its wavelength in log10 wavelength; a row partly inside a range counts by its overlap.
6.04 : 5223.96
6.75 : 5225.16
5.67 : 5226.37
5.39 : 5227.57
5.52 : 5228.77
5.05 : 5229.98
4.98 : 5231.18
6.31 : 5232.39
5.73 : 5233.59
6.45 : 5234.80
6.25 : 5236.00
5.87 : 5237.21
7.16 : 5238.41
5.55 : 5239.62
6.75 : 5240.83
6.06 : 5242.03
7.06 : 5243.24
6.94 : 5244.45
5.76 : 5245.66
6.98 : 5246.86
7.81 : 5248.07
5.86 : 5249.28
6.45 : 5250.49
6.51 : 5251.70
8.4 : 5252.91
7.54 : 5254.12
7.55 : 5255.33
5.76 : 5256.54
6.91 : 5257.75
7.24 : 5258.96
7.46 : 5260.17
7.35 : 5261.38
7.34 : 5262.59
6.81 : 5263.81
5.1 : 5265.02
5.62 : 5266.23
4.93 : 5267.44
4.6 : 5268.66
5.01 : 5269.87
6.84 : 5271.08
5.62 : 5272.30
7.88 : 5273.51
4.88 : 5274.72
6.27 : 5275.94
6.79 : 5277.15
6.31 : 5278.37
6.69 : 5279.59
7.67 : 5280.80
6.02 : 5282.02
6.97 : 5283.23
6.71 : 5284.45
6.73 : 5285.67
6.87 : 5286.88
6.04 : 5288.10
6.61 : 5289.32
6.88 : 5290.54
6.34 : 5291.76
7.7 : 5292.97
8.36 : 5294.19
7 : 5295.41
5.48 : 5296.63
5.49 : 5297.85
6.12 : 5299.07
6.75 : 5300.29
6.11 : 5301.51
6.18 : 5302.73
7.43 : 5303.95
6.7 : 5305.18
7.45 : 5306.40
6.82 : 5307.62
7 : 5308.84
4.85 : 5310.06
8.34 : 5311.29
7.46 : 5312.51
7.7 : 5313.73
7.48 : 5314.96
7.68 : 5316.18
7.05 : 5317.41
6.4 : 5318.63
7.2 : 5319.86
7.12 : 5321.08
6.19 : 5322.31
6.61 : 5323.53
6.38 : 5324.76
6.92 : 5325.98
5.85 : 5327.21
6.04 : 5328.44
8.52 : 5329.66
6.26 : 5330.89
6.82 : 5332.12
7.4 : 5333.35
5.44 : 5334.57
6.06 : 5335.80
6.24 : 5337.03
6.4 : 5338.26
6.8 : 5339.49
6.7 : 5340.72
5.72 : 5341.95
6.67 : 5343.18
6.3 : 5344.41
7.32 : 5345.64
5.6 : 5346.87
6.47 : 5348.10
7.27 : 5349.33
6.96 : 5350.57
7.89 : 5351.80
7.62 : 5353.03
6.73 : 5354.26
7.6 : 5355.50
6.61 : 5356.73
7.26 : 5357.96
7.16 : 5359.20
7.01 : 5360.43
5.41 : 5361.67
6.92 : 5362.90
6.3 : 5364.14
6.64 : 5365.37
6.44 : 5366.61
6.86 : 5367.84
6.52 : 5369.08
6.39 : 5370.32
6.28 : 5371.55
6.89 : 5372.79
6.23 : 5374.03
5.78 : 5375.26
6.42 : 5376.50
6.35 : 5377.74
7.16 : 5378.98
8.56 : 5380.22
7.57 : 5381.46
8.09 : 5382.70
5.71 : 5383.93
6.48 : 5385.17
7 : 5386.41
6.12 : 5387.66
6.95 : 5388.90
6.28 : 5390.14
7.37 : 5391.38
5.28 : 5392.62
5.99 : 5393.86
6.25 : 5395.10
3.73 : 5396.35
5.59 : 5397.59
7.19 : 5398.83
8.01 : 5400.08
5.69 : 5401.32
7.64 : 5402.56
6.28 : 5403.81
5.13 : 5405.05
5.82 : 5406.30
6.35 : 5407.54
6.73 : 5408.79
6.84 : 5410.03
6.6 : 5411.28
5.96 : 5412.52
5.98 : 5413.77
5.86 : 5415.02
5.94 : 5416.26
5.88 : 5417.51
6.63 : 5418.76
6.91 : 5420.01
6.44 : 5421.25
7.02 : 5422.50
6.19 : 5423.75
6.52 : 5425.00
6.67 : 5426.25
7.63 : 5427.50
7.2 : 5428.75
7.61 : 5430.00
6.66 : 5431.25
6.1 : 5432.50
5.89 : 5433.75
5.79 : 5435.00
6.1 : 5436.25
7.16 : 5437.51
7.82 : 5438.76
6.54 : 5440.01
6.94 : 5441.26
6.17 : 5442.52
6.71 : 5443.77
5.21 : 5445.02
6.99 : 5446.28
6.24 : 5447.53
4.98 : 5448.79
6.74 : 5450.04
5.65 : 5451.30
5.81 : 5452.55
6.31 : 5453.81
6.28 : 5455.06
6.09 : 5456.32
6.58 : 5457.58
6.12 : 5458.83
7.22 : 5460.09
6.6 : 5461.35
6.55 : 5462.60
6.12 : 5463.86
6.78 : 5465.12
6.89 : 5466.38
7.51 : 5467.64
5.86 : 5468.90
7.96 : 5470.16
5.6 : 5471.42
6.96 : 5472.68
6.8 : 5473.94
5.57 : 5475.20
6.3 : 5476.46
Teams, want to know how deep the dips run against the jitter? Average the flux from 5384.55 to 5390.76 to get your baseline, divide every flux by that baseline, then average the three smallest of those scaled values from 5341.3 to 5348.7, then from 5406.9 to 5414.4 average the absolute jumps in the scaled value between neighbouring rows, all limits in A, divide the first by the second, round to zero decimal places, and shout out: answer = 21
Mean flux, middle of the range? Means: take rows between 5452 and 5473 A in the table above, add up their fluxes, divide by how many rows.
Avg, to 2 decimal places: 6.54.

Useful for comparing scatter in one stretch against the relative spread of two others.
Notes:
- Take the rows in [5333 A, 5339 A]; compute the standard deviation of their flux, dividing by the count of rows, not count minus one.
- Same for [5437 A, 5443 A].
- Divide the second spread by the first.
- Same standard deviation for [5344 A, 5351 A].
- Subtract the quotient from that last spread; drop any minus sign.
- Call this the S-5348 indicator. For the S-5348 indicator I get 0.28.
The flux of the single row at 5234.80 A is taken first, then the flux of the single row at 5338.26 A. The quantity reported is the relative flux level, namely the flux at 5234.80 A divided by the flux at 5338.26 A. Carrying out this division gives 1.01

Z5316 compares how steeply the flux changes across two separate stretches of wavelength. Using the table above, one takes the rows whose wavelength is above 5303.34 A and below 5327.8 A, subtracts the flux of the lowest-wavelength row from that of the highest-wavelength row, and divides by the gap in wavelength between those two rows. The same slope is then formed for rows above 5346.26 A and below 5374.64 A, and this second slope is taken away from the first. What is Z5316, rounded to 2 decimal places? -0.09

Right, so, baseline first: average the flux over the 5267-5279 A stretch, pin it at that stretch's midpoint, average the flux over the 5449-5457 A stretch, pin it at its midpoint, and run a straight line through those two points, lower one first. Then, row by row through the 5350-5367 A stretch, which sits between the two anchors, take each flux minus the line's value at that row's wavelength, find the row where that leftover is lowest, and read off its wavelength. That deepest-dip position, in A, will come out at 5361.67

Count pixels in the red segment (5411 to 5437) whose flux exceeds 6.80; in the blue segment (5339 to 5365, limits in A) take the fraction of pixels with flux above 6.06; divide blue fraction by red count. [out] 0.171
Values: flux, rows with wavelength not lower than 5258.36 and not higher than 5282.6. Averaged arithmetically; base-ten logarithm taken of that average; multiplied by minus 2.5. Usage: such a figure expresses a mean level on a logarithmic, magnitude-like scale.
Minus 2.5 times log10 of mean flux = -2.00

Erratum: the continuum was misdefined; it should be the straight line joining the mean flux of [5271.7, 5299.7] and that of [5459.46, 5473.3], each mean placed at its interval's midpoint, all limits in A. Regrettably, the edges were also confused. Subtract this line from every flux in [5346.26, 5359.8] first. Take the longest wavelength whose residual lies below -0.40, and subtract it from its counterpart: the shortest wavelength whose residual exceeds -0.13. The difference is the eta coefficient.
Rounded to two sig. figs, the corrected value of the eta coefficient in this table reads 2.5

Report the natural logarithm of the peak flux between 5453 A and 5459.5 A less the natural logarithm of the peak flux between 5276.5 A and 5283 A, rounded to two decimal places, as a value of -0.15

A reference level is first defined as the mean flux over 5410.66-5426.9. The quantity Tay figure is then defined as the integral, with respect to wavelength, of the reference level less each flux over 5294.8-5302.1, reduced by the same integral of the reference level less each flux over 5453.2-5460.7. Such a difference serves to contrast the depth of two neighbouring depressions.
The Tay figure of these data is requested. 2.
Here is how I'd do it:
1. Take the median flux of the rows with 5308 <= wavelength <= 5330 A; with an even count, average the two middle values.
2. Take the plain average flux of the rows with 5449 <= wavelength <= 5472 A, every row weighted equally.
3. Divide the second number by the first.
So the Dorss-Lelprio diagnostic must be 0.92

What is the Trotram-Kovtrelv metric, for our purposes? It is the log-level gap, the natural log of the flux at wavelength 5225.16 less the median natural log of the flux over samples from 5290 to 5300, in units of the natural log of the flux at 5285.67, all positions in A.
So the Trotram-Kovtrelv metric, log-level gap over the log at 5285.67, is 0.01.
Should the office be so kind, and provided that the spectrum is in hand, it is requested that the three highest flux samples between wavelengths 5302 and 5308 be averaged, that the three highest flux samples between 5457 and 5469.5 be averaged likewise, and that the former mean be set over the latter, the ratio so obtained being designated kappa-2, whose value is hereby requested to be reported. 1.00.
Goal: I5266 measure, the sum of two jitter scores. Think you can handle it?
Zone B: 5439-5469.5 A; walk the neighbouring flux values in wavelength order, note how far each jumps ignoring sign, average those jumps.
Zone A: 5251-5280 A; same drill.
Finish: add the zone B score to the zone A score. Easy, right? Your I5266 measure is 1.7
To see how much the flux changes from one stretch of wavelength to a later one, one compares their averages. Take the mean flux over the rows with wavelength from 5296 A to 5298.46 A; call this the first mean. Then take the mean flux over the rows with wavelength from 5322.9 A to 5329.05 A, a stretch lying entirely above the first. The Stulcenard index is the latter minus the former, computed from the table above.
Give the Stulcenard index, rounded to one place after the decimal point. 0.9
